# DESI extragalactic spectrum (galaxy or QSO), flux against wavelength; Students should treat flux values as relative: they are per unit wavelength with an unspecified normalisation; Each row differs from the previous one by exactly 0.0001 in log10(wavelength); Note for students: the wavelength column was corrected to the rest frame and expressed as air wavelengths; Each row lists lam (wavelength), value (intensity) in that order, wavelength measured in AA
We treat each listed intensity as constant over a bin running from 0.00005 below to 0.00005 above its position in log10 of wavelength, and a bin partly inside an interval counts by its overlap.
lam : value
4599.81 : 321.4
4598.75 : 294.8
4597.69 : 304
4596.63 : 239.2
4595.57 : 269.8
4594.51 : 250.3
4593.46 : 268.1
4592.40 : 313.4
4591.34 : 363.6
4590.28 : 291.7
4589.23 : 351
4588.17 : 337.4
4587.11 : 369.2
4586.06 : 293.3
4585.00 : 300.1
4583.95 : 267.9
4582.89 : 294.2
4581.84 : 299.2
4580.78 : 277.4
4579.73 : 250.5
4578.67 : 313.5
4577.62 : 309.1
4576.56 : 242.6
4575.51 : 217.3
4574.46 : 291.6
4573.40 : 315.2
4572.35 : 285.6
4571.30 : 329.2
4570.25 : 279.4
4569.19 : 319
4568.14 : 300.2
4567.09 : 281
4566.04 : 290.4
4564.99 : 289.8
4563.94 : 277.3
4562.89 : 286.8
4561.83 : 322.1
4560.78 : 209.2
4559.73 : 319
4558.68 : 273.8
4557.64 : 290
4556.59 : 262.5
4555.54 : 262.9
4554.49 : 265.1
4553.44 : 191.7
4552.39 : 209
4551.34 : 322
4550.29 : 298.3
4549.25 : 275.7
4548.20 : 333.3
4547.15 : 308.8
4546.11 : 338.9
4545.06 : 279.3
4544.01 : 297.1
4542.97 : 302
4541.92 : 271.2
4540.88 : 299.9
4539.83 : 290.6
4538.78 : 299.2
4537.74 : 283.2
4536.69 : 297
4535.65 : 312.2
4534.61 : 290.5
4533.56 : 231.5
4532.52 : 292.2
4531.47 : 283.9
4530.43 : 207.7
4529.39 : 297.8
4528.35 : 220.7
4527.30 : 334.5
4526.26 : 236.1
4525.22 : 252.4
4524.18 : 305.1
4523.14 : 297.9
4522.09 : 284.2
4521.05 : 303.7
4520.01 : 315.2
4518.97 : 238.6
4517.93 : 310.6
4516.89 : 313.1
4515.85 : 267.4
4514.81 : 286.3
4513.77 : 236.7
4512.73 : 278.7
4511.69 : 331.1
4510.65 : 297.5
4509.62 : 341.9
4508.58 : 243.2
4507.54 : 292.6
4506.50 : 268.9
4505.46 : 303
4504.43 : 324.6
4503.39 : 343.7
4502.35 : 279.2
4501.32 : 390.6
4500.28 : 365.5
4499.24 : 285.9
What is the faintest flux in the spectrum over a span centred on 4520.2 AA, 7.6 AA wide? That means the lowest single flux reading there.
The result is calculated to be 238.6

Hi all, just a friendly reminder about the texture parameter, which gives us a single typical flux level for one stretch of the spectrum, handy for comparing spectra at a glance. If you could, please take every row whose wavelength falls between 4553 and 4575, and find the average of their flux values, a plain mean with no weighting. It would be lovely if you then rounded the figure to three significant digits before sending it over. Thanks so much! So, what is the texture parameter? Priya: 283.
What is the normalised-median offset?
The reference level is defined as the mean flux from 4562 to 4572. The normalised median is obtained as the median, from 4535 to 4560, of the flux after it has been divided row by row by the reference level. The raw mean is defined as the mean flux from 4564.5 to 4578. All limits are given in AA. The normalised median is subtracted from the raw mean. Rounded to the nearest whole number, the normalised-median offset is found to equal 287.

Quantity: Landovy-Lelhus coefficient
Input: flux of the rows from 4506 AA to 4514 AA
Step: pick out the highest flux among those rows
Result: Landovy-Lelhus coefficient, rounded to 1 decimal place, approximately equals 341.9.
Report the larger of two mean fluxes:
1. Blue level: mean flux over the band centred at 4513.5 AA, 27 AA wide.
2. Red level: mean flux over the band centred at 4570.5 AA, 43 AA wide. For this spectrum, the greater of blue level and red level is 296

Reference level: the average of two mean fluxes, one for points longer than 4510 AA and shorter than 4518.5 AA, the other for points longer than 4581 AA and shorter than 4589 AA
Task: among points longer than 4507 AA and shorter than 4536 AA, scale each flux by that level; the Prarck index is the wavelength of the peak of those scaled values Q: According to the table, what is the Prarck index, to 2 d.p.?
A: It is 4509.62 AA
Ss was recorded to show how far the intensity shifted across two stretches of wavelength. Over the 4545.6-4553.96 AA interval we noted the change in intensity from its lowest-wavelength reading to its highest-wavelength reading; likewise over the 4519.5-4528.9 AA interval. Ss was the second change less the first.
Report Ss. 53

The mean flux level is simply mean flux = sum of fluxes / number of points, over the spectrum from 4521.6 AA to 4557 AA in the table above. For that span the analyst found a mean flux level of 280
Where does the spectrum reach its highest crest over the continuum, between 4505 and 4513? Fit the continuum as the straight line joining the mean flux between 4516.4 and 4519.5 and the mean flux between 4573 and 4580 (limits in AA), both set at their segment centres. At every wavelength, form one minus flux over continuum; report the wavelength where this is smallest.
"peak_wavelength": 4509.62 AA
